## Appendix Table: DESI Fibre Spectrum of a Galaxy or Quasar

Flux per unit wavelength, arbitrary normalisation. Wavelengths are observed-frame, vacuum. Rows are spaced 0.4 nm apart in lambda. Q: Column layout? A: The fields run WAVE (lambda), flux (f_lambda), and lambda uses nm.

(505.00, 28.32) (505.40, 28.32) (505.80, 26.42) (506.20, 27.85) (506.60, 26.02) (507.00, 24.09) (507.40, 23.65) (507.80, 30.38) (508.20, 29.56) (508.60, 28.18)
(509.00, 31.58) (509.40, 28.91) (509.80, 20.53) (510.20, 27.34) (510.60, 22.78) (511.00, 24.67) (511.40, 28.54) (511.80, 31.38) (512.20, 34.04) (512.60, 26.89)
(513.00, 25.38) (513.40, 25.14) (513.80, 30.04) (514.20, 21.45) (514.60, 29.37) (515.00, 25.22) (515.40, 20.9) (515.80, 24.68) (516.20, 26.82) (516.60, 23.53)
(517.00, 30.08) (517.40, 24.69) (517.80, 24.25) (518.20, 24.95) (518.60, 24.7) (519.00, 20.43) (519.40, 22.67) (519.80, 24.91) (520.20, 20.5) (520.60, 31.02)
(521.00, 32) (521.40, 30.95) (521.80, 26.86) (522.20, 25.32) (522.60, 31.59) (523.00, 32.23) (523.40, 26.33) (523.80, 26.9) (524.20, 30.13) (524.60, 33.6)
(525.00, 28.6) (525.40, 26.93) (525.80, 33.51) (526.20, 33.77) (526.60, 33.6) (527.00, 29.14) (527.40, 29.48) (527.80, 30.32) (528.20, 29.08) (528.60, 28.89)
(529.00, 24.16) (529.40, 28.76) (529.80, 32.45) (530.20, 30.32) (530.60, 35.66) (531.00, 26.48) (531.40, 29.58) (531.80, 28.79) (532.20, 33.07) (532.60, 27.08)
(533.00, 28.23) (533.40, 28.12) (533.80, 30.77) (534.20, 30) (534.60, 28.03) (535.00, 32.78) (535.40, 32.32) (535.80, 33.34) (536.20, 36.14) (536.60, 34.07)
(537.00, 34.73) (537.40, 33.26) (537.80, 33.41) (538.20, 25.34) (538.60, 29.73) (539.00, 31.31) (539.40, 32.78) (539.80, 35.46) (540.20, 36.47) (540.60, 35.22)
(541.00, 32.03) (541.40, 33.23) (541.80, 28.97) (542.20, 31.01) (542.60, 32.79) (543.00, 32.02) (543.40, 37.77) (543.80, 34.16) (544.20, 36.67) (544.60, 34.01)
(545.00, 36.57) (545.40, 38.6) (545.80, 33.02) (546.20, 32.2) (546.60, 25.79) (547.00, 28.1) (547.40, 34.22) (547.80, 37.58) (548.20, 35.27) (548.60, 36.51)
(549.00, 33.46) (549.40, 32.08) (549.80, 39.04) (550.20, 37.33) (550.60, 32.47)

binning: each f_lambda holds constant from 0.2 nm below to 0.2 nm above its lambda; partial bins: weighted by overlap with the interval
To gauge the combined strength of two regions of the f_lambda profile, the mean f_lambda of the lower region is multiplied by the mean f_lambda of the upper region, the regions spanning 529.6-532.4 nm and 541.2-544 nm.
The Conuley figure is 1015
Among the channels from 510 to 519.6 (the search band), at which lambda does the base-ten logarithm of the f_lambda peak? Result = 512.20 nm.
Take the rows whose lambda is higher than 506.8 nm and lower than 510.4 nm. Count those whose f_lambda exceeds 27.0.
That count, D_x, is 6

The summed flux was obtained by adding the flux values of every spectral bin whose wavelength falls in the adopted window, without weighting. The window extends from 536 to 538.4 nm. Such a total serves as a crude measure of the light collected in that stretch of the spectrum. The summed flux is 197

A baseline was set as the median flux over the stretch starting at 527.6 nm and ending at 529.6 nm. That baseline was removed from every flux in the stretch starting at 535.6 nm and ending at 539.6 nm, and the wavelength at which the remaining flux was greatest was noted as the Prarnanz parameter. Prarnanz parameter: 536.20 nm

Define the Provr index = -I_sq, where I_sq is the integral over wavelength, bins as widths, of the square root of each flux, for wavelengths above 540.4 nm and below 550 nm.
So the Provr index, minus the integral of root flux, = -55.7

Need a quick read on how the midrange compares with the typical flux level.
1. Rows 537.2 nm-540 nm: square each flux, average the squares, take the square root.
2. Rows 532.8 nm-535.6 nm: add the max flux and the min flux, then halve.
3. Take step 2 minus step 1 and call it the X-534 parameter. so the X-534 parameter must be -1.4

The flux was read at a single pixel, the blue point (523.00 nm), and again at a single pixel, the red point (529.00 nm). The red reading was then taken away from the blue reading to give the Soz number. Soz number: 8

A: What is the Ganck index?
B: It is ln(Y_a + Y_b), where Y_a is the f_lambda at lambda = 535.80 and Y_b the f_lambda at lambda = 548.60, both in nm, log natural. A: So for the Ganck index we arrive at 4.25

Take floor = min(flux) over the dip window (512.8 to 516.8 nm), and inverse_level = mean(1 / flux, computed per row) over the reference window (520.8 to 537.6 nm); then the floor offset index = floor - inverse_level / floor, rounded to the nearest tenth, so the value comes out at 20.9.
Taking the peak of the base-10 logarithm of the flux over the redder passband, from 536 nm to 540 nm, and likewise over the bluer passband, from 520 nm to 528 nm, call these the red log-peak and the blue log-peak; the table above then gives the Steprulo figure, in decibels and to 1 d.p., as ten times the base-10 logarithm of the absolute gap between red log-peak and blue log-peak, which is -15.3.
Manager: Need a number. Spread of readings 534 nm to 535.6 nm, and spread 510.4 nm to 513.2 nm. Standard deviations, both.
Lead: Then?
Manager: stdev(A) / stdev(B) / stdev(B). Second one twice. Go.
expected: 0.14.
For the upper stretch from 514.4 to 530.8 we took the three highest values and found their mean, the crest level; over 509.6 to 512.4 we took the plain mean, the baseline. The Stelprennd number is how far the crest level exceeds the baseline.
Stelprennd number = 7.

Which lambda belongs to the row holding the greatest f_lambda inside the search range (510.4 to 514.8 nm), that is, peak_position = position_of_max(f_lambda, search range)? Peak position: 512.20 nm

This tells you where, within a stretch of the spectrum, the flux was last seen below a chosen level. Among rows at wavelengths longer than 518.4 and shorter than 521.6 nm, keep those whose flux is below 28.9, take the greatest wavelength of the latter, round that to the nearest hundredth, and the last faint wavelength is 520.20 nm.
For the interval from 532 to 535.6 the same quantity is 534.60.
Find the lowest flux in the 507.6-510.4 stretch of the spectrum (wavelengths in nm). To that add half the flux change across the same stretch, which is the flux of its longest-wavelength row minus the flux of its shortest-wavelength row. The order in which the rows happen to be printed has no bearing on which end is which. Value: 19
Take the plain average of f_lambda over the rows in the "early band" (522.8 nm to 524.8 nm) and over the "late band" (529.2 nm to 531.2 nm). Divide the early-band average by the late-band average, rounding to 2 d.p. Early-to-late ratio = 0.97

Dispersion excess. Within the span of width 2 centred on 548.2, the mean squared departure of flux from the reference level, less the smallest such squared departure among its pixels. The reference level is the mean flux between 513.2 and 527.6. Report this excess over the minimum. 30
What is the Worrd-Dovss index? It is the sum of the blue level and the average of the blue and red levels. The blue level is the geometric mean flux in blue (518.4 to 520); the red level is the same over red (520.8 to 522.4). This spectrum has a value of 49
